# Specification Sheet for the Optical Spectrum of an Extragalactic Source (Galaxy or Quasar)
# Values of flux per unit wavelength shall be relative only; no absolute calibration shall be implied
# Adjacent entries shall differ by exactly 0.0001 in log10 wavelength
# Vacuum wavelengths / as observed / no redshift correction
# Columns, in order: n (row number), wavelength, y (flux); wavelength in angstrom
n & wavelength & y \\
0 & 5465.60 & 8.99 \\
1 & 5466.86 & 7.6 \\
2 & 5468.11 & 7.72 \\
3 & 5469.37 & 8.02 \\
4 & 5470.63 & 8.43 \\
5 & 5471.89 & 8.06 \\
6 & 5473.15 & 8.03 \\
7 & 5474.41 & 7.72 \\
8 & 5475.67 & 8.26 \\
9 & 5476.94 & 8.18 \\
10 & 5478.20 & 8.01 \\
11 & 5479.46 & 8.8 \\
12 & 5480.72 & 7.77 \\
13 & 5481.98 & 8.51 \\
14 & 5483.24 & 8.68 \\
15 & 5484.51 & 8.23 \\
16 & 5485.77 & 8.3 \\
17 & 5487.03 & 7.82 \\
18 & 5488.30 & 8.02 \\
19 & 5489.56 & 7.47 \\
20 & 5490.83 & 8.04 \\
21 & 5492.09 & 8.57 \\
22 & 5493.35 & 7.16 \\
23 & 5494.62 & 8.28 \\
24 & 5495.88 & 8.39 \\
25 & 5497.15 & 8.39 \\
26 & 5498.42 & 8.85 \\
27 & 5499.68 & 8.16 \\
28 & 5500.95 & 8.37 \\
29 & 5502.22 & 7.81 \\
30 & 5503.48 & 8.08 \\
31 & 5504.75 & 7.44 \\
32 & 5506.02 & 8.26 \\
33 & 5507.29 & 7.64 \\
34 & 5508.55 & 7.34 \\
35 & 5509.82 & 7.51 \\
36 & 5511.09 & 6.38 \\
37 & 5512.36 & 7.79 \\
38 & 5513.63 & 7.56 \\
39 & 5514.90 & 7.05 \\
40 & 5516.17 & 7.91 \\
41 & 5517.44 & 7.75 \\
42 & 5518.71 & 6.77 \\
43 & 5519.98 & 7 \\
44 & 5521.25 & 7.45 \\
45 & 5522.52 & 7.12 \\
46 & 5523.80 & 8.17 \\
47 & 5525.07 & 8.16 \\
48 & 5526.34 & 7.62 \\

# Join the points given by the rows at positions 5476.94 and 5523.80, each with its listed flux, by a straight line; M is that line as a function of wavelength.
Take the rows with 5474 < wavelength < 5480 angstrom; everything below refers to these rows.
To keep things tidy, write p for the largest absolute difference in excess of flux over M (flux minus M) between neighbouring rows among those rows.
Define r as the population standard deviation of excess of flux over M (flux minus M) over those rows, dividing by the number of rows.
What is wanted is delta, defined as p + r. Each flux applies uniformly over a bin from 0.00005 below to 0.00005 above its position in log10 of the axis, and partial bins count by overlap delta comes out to 1.15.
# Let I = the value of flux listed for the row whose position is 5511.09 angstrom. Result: 6.38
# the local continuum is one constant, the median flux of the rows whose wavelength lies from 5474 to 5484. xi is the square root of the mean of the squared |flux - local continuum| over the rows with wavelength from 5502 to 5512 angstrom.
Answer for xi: 0.9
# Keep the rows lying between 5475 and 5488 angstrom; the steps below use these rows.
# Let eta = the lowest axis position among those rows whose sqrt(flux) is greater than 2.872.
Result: 5475.67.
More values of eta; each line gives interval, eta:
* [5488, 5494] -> 5492.09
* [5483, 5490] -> 5483.24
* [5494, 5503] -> 5494.62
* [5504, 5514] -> 5506.02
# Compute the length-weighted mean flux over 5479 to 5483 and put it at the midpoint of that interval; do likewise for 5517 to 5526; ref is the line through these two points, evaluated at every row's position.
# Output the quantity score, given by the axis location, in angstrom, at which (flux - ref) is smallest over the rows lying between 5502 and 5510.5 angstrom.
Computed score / 5508.55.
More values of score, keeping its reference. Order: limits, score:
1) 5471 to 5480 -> 5474.41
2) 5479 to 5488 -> 5480.72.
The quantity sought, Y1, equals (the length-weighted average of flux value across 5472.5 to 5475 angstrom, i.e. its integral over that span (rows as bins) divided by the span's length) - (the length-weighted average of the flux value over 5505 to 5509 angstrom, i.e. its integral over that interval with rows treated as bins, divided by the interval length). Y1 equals 0.1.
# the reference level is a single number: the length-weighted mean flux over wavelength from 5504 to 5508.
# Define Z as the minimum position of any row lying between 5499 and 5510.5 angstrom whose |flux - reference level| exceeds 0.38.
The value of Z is 5500.95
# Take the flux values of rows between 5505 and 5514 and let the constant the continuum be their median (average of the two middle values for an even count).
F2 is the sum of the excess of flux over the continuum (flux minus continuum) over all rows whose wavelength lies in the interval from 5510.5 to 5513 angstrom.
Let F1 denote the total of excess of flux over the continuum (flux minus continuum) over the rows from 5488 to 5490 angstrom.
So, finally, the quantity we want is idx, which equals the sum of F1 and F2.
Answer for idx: -0.6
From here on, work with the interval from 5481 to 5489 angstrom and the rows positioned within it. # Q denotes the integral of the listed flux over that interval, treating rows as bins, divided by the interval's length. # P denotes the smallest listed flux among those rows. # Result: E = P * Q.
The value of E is 64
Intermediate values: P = 7.82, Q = 8.23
